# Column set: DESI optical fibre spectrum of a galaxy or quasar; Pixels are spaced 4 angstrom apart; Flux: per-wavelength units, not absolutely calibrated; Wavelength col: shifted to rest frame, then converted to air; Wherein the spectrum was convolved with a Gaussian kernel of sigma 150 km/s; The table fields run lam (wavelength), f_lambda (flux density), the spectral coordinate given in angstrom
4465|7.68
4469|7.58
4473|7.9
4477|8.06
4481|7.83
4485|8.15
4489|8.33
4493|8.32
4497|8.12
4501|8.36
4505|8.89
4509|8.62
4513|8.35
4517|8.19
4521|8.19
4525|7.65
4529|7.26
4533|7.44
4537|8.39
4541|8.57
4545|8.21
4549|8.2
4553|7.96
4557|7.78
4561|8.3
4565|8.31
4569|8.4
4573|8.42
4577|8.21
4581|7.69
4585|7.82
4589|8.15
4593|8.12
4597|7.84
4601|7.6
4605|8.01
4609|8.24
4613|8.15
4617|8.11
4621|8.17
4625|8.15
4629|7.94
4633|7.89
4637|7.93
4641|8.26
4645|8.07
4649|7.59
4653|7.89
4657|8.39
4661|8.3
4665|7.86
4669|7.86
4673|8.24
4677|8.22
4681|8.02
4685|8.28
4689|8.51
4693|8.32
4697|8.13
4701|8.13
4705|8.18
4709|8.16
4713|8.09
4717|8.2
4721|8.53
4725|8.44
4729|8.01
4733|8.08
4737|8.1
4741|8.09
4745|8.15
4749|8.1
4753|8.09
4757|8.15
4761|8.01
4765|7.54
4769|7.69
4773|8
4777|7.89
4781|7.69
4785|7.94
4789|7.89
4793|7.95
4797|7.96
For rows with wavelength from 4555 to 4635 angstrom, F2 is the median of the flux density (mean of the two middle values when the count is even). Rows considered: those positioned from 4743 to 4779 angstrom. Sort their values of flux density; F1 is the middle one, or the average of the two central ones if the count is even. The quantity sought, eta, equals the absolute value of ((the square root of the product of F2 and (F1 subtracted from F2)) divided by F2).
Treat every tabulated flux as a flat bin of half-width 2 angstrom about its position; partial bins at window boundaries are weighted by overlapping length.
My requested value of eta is 0.124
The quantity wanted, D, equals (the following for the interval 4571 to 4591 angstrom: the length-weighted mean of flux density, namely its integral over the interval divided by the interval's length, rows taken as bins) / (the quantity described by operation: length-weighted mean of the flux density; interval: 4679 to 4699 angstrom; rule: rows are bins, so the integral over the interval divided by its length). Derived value 0.976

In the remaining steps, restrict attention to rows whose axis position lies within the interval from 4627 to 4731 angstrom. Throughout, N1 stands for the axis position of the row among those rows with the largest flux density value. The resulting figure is 4721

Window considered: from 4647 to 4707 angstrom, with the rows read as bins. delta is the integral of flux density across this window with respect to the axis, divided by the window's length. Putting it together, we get 8.13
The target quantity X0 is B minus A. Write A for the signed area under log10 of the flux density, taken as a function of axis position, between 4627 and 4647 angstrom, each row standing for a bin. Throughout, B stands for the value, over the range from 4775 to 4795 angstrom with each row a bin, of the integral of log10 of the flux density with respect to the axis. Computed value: -0.16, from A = 18.08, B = 17.9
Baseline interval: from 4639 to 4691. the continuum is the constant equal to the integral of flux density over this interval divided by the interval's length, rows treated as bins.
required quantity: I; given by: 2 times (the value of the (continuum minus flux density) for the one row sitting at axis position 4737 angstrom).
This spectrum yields 0.03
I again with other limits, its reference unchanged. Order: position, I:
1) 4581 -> 0.85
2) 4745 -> -0.07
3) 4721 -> -0.83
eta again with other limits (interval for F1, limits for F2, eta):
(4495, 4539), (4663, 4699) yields 0.060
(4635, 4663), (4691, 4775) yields 0.061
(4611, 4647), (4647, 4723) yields 0.093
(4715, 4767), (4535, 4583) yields 0.137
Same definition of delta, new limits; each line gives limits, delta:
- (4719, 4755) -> 8.18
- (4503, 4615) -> 8.11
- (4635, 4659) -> 8.02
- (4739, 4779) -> 7.97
